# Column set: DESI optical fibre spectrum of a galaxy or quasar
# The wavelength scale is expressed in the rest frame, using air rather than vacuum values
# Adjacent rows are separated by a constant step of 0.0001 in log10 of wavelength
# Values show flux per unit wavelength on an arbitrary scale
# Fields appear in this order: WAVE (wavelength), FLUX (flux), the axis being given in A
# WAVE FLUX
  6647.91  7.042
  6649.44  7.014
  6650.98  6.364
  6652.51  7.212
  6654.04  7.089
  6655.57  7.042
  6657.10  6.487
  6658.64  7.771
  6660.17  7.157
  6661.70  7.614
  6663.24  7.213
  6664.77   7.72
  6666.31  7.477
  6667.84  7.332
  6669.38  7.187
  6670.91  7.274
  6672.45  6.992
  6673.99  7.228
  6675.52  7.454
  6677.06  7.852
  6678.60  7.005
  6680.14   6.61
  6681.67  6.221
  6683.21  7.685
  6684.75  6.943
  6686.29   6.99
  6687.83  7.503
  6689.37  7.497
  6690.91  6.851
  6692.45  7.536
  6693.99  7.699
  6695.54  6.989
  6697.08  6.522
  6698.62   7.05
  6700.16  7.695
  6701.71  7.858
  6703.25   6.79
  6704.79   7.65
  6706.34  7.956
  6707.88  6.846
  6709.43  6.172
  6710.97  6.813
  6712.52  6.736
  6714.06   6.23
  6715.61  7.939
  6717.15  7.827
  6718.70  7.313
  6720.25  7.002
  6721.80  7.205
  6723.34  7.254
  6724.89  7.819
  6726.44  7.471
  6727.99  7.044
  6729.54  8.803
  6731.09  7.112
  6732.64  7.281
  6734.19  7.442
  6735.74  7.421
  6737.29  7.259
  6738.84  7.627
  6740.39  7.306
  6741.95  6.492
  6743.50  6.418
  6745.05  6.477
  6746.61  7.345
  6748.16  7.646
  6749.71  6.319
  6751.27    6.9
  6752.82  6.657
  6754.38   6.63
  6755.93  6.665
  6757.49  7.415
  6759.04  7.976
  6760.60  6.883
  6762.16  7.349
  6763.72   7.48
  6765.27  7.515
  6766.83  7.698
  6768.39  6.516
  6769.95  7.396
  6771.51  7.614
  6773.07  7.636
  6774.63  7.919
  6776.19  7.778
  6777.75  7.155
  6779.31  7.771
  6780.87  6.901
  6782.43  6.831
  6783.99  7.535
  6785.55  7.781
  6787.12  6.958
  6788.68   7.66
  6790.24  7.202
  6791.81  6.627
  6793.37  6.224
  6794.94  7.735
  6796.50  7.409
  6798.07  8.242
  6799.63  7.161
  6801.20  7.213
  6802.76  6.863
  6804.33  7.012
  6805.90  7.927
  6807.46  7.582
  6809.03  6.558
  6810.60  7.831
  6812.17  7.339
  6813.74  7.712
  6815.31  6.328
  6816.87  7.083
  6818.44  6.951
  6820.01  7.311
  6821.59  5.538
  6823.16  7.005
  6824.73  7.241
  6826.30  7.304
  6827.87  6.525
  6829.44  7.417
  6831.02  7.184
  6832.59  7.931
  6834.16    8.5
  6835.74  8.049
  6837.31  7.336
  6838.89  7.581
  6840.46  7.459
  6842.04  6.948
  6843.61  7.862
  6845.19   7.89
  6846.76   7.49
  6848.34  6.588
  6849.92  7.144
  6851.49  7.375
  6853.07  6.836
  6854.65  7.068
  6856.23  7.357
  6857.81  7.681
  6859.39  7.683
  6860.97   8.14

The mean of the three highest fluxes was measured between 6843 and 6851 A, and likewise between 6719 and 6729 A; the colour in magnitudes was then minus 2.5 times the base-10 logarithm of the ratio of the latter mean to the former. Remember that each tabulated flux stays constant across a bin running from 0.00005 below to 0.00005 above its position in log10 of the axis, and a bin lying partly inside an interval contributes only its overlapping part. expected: 0.03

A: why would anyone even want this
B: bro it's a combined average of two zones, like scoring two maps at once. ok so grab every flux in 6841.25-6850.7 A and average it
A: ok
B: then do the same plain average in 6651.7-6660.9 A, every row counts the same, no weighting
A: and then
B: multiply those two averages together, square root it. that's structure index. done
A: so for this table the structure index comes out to 7.22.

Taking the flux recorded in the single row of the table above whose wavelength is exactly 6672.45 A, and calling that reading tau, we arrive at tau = 6.992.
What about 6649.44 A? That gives 7.014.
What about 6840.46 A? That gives 7.459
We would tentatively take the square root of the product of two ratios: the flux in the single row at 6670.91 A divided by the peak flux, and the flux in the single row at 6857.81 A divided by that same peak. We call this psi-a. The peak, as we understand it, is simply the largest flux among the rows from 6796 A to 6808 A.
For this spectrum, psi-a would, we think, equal 0.907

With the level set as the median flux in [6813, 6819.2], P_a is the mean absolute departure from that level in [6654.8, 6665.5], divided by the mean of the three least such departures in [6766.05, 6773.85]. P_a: 0.9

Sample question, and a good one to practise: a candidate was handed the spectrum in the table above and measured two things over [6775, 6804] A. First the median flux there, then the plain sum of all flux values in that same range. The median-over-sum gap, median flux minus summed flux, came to -124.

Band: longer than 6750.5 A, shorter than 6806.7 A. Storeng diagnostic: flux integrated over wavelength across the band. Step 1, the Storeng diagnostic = 409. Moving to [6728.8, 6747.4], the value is 135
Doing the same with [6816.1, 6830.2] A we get 98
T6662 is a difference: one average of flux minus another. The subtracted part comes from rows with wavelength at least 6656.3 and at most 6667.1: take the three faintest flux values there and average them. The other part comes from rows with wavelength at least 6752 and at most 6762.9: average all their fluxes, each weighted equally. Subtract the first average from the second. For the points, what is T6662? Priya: 0.1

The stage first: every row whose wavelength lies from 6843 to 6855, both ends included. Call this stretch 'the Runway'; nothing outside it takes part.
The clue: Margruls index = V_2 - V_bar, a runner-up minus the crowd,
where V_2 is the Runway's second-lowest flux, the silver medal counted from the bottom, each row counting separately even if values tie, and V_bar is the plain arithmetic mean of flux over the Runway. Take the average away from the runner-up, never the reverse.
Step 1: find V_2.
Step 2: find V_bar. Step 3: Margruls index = -0.4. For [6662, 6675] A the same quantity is -0.1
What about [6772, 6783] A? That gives -0.5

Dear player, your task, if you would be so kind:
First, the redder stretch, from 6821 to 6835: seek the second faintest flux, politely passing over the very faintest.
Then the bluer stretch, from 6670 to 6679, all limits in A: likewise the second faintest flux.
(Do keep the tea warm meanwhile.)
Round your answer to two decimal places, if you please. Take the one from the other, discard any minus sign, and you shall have 0.48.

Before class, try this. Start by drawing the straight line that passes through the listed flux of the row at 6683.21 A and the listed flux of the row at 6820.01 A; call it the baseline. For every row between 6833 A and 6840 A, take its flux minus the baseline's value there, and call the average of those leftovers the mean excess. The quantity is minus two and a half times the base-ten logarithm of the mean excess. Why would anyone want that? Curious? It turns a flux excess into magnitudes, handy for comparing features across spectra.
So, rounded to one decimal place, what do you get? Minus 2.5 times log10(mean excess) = 0.6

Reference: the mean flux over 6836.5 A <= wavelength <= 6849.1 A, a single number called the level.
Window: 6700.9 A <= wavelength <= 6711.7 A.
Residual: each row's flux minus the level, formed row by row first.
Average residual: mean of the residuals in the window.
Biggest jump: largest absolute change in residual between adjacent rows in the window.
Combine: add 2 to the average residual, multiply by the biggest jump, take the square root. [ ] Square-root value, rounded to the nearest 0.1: 1.4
